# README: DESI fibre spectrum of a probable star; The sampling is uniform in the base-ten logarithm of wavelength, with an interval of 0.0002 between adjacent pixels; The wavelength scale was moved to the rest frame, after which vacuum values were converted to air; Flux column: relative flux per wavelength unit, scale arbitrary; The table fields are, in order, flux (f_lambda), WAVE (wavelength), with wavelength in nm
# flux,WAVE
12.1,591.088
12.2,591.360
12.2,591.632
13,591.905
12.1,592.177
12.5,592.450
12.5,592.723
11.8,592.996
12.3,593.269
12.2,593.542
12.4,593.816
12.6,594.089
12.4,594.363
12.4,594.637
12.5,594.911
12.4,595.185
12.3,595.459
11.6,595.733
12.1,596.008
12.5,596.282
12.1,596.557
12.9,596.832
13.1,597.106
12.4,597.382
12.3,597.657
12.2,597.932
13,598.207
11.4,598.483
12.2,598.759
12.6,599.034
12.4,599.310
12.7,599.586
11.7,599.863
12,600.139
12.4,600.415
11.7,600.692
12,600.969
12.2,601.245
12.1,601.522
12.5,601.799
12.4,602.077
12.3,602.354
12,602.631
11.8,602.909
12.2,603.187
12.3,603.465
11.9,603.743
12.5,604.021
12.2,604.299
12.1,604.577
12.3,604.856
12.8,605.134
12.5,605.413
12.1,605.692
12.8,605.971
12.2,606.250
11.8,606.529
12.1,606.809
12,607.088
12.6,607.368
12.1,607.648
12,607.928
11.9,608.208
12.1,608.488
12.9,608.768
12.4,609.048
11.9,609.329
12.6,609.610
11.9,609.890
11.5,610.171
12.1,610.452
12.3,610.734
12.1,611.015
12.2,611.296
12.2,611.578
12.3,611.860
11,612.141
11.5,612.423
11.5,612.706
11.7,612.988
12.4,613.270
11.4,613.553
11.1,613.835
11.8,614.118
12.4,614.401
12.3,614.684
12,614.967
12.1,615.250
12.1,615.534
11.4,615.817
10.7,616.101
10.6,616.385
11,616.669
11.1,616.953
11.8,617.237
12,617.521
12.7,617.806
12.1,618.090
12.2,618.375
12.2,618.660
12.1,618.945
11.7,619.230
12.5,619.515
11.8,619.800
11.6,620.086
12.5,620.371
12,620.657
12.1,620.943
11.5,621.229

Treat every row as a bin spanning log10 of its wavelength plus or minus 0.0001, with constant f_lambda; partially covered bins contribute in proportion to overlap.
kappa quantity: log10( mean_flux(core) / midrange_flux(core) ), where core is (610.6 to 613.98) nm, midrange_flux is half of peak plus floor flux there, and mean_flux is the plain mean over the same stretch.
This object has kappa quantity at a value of 0.0040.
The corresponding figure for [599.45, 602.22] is -0.0011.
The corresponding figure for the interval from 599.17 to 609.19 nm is -0.0028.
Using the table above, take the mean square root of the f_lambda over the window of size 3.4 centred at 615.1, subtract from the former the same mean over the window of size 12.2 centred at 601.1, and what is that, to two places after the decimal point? -0.10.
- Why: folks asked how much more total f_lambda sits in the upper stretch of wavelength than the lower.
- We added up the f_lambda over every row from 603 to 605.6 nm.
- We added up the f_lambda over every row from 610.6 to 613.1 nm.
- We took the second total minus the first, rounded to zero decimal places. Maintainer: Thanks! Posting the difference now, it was -4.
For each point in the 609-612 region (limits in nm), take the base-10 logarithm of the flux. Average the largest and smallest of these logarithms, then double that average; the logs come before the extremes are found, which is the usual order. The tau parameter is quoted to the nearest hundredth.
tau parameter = 2.16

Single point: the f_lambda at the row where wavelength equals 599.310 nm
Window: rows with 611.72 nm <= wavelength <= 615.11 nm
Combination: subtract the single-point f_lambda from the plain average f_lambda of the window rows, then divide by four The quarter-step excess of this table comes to -0.15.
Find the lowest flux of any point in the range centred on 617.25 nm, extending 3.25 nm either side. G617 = 10.6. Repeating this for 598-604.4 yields 11.4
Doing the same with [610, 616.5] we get 10.6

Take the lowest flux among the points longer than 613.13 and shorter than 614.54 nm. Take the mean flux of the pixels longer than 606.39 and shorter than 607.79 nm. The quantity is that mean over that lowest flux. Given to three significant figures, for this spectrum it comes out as 1.09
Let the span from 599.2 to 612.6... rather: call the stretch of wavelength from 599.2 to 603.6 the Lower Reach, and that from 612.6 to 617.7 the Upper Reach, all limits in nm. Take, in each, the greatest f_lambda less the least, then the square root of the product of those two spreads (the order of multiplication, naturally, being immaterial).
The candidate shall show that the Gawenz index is 1.34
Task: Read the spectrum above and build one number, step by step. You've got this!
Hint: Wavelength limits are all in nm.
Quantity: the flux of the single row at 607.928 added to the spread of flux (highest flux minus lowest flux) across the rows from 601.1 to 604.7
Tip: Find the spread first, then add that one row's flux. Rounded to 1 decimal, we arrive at 12.7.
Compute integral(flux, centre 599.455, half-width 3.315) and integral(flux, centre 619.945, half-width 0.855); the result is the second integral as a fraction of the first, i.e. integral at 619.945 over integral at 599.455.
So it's 0.25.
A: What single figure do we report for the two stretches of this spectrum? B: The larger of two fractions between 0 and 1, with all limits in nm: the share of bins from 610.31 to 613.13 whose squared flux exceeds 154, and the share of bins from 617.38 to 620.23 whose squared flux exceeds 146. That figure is 0.60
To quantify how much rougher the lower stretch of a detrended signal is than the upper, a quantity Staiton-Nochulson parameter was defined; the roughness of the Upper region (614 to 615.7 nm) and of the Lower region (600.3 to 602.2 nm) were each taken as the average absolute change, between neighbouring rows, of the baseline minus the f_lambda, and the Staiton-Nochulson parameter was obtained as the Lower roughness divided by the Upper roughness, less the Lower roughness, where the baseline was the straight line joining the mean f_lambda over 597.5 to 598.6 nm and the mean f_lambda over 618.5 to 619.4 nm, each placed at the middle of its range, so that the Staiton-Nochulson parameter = 1.1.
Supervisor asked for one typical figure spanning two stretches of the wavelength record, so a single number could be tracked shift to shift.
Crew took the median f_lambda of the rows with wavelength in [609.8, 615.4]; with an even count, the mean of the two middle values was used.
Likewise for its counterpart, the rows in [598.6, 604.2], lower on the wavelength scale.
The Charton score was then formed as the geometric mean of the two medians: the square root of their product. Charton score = 12.1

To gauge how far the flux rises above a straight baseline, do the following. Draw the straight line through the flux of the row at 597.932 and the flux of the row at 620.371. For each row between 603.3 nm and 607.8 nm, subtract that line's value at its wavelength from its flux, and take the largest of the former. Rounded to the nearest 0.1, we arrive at 0.5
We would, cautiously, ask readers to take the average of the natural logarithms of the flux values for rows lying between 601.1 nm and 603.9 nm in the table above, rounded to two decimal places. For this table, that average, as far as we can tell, 2.50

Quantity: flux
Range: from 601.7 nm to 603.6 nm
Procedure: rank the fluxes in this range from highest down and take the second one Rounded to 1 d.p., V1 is 12.4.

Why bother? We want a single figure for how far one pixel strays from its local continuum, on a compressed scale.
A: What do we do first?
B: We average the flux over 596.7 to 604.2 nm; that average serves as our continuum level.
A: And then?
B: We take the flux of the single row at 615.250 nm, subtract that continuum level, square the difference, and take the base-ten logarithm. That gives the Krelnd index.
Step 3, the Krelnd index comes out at -1.56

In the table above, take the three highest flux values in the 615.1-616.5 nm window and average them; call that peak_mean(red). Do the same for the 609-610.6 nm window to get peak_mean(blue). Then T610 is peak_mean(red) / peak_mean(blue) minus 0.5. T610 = 0.46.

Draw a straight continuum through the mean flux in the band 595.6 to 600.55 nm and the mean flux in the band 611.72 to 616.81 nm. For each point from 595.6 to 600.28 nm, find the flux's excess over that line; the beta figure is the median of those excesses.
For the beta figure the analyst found 0.0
